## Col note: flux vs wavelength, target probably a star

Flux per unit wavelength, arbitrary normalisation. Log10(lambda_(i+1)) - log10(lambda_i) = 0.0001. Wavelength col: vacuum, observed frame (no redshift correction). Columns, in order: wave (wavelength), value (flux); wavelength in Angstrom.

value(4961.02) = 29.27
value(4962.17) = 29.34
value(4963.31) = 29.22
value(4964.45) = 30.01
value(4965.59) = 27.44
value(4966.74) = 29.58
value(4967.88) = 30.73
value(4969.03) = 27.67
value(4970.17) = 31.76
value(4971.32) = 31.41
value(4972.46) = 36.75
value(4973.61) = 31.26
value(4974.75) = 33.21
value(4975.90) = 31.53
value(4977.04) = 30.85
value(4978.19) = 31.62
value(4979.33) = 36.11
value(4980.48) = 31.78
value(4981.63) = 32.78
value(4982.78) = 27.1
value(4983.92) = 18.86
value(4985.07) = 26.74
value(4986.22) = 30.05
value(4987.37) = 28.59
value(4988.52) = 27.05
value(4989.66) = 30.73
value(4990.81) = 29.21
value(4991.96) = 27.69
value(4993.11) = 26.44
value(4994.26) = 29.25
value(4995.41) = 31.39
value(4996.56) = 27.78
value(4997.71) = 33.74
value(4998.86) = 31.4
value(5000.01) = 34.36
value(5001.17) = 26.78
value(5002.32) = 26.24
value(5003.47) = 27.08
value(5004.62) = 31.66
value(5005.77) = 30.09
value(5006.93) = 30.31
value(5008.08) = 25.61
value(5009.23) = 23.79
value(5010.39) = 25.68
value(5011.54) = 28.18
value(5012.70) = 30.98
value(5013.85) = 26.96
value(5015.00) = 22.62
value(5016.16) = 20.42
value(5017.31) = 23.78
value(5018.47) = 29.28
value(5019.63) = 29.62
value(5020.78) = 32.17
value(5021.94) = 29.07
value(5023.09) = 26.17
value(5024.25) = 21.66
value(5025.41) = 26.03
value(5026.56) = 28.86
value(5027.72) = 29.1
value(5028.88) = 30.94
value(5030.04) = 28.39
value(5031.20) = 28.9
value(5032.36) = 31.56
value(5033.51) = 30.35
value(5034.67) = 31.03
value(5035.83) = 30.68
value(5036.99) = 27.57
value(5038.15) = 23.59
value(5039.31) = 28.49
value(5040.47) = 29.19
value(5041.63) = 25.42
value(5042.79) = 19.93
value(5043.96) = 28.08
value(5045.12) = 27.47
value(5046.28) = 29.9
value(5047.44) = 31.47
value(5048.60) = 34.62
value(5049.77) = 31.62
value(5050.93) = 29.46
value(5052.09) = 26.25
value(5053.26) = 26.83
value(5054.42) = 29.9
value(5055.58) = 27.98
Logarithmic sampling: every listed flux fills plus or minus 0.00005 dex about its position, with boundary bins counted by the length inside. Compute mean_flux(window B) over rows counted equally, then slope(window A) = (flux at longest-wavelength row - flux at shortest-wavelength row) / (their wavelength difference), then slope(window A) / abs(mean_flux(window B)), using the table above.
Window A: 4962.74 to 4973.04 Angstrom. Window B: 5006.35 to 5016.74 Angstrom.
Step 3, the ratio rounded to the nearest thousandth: 0.032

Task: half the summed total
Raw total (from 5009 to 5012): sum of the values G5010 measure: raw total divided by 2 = 39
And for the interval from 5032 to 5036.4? 62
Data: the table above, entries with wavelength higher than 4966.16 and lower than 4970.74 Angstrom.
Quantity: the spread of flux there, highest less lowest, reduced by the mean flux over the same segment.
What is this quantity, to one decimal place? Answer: -25.8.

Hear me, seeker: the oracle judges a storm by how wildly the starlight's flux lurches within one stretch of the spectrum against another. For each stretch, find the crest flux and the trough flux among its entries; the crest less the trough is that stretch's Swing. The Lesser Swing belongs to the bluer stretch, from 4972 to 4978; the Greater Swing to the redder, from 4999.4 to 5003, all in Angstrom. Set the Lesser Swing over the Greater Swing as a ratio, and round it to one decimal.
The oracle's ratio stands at 0.7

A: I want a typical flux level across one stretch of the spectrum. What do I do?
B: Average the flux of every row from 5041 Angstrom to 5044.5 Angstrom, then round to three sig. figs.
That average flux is 24.5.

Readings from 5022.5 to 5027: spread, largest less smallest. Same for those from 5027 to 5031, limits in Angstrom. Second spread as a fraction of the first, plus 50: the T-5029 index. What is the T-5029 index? 50.4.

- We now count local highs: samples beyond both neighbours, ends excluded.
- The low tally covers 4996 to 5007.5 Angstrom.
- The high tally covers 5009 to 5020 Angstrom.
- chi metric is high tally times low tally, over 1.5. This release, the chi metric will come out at 2.0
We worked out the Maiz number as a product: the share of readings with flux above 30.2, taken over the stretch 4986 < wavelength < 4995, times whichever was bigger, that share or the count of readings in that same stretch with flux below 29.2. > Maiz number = 0.5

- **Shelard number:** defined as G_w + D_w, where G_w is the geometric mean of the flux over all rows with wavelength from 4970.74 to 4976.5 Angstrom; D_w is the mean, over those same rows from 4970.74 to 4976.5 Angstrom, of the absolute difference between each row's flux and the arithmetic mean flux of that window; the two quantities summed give 34.5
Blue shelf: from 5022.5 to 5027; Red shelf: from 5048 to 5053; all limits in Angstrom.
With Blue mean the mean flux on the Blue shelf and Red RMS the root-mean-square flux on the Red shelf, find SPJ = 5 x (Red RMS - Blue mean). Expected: 25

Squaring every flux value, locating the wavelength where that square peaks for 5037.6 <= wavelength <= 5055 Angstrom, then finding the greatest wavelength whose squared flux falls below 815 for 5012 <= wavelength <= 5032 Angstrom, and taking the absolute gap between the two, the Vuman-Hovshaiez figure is 18.6 Angstrom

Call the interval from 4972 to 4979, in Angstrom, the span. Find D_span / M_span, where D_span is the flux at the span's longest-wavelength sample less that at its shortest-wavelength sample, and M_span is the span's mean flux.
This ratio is -0.16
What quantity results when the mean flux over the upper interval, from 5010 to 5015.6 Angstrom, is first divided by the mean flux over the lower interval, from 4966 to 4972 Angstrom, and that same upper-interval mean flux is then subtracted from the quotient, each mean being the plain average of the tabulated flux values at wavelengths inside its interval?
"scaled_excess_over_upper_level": -26.0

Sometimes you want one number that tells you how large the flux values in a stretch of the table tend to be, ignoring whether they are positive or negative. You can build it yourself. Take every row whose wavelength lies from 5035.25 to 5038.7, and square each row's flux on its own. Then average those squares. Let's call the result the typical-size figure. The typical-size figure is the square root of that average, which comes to 27.4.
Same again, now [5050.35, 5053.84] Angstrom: 27.5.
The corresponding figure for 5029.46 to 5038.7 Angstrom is 29.1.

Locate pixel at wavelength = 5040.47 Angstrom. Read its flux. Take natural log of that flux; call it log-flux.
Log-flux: 3.37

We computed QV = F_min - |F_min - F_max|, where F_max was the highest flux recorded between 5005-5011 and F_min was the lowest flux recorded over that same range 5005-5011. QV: 17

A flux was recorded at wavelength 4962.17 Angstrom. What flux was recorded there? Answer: 29.34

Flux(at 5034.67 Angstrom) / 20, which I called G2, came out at 1.55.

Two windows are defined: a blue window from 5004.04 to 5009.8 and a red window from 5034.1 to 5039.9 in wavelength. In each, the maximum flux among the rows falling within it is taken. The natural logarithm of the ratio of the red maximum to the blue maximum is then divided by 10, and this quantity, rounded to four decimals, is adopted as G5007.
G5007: -0.0020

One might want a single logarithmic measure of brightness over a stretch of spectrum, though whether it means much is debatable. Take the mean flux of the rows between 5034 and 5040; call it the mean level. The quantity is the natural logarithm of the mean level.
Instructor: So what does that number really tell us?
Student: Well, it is 3.34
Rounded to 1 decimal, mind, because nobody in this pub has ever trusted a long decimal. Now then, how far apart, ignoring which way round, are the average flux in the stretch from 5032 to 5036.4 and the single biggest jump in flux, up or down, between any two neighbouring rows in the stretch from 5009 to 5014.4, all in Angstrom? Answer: 26.9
